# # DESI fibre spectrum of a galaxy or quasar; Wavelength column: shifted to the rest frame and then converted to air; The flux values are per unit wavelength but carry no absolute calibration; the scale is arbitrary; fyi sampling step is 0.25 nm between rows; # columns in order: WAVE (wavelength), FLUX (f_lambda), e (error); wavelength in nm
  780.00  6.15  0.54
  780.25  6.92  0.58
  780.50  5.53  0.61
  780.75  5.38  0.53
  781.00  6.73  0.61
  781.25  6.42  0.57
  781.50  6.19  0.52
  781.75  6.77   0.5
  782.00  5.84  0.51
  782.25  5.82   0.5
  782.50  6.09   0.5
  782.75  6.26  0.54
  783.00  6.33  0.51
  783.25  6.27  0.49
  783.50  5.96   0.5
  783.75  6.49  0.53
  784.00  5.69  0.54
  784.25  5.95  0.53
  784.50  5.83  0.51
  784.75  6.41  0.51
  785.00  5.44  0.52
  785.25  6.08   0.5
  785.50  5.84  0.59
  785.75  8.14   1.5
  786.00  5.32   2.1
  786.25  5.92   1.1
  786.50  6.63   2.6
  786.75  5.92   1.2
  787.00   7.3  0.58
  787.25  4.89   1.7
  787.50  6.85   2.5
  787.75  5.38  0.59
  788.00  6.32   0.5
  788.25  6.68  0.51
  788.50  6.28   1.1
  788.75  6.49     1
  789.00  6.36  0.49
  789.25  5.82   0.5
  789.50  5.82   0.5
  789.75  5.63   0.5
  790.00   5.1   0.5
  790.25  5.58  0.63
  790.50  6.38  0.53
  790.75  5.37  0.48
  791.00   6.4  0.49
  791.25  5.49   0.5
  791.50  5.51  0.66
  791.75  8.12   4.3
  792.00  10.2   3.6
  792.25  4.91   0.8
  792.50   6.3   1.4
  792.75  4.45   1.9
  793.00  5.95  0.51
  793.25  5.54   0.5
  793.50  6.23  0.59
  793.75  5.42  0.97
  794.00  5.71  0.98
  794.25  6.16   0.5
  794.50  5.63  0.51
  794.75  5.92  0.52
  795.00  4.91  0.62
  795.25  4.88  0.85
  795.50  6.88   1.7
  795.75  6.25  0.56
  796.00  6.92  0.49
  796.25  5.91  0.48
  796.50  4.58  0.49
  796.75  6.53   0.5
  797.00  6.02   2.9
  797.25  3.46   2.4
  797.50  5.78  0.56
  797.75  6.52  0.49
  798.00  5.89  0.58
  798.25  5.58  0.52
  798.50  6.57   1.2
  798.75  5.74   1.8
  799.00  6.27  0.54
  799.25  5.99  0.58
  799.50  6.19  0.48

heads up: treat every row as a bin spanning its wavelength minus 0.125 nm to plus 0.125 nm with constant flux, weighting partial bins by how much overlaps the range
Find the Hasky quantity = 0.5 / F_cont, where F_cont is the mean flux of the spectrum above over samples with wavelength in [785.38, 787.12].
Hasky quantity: 0.078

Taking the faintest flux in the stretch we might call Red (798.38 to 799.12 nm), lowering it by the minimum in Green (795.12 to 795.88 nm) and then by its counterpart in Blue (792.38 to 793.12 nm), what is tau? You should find -3.6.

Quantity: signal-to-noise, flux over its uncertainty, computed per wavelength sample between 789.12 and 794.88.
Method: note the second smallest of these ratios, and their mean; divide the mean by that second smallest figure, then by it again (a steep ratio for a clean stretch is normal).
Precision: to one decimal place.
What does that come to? 1.6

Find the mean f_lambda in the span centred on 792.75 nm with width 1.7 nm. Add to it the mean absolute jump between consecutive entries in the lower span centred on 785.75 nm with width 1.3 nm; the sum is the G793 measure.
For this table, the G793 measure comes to 7.7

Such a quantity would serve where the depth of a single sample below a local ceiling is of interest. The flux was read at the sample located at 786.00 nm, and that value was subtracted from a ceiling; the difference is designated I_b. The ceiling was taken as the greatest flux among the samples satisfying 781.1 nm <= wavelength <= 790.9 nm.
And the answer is 2.82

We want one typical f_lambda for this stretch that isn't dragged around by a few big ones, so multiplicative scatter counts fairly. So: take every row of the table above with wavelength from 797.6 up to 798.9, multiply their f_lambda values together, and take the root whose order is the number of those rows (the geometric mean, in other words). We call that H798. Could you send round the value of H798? 6.05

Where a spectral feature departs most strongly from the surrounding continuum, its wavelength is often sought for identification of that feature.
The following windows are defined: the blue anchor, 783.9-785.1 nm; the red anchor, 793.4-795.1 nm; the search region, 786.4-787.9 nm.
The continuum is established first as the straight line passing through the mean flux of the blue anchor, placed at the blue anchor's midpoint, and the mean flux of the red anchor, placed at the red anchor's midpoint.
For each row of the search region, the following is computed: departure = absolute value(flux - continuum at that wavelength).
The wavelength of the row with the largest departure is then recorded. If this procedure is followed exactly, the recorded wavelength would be 787.00 nm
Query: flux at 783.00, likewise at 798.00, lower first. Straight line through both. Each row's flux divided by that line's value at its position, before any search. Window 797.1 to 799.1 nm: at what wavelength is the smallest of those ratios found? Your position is 797.25 nm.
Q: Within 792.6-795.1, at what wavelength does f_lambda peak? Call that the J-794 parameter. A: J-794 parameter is 793.50 nm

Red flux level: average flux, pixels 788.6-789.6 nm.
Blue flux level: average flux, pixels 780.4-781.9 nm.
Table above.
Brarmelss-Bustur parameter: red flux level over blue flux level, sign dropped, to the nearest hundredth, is 0.99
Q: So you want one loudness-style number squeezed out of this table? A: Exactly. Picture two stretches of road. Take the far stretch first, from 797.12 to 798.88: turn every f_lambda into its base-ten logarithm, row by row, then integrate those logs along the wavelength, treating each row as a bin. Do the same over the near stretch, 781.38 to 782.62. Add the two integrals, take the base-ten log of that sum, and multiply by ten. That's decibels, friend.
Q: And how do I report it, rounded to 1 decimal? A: 3.6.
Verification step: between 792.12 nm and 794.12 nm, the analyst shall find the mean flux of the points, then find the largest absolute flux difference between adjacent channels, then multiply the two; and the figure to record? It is 10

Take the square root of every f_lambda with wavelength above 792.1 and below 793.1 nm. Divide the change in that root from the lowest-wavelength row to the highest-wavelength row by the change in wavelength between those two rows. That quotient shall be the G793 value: 0.30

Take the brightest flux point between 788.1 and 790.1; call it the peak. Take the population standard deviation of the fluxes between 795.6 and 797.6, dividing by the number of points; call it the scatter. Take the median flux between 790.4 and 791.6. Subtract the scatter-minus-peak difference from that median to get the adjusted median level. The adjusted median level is 11.1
